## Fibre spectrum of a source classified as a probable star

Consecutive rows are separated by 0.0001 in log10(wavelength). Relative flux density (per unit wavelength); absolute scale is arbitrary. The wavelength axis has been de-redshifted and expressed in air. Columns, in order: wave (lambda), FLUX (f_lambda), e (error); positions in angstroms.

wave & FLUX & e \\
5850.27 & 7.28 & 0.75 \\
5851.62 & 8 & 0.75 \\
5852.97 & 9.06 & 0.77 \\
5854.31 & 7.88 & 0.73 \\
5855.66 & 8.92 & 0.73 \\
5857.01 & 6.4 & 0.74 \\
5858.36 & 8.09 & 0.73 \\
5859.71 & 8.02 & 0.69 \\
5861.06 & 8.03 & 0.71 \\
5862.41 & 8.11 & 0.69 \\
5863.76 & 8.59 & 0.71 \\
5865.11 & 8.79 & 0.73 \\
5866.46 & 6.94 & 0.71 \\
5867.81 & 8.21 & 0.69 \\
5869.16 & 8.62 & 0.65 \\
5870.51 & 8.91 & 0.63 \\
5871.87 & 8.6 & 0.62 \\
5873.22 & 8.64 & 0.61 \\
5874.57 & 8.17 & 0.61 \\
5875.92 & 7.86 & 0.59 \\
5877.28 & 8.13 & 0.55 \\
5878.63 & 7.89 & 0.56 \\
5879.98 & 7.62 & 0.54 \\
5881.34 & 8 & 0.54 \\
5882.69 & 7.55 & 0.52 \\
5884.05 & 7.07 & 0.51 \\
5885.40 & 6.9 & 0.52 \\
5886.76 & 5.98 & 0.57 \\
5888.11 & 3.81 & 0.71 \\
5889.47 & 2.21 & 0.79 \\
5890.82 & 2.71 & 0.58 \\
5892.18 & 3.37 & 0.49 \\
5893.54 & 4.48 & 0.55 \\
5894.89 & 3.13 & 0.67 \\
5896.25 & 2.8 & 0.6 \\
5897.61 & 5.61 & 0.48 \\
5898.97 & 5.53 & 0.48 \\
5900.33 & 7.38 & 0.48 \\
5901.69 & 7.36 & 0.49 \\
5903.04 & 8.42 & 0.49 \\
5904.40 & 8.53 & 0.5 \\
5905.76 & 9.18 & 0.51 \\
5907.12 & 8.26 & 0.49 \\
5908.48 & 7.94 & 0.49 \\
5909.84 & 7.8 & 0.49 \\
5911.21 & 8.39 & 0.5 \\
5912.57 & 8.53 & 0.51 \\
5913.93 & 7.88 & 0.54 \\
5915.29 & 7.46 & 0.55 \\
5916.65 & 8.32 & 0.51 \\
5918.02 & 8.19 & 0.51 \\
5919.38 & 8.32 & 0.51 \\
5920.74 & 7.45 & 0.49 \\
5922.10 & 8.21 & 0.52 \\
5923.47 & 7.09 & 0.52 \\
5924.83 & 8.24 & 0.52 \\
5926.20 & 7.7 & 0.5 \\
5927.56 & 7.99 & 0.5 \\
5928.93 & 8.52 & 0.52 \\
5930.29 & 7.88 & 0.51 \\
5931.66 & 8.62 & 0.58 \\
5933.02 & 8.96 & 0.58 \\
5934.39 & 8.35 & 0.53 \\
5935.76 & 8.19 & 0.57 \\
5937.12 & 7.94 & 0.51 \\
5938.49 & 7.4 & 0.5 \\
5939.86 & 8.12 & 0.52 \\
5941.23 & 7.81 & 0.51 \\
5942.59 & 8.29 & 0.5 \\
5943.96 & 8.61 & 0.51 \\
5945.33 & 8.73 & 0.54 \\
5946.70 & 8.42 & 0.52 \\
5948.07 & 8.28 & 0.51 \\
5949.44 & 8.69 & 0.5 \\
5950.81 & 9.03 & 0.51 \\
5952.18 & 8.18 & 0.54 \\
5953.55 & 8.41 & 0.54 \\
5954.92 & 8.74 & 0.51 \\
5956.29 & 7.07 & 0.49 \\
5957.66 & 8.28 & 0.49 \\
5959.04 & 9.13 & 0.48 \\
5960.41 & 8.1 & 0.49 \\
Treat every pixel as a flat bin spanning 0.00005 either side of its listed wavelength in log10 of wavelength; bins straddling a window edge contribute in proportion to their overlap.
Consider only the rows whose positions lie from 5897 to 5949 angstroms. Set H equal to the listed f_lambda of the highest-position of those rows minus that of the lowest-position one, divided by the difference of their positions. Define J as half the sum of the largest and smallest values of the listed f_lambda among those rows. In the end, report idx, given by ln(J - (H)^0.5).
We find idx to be 1.96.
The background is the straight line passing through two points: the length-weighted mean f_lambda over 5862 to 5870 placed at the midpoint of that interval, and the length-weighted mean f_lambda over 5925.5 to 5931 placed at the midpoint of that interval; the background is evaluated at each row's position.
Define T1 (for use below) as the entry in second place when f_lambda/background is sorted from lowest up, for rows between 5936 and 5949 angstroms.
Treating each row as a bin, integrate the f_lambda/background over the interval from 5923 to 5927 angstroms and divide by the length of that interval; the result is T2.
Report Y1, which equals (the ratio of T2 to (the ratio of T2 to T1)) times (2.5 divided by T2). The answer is 2.55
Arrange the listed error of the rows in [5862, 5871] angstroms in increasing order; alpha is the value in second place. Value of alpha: 0.65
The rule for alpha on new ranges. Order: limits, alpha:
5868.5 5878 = 0.59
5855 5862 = 0.71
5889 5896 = 0.55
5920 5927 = 0.50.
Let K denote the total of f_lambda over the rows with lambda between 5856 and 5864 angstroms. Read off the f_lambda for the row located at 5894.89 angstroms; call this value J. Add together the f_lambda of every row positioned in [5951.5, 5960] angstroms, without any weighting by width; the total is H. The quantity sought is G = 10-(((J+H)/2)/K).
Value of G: 9.44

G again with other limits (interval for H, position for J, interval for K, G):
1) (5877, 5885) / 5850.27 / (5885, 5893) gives 8.93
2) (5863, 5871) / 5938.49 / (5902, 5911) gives 9.43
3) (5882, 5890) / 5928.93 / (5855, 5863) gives 9.56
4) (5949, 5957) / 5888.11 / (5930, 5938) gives 9.46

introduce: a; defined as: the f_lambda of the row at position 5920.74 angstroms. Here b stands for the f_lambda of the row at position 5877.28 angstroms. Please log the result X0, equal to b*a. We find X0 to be 61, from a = 7.45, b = 8.13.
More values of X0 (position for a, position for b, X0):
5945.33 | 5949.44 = 76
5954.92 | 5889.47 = 19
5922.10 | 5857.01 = 53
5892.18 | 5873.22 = 29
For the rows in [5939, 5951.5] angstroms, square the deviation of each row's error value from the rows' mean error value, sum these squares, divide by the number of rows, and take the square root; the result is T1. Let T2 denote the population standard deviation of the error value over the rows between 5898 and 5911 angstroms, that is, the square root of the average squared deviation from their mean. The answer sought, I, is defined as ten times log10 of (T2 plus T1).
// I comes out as -17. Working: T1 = 0.012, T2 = 0.009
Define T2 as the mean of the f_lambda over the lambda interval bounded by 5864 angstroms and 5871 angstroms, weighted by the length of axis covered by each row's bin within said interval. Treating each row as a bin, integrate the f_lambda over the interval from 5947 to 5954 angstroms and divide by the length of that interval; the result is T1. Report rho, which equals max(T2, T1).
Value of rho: 8.52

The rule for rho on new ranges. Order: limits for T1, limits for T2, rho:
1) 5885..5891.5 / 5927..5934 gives 8.40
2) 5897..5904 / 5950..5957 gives 8.30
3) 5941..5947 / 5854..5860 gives 8.42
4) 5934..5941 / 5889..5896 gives 7.97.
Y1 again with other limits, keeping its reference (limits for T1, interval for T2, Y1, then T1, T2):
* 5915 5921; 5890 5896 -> 5.62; 0.93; 0.41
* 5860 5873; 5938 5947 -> 2.36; 0.97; 1.03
